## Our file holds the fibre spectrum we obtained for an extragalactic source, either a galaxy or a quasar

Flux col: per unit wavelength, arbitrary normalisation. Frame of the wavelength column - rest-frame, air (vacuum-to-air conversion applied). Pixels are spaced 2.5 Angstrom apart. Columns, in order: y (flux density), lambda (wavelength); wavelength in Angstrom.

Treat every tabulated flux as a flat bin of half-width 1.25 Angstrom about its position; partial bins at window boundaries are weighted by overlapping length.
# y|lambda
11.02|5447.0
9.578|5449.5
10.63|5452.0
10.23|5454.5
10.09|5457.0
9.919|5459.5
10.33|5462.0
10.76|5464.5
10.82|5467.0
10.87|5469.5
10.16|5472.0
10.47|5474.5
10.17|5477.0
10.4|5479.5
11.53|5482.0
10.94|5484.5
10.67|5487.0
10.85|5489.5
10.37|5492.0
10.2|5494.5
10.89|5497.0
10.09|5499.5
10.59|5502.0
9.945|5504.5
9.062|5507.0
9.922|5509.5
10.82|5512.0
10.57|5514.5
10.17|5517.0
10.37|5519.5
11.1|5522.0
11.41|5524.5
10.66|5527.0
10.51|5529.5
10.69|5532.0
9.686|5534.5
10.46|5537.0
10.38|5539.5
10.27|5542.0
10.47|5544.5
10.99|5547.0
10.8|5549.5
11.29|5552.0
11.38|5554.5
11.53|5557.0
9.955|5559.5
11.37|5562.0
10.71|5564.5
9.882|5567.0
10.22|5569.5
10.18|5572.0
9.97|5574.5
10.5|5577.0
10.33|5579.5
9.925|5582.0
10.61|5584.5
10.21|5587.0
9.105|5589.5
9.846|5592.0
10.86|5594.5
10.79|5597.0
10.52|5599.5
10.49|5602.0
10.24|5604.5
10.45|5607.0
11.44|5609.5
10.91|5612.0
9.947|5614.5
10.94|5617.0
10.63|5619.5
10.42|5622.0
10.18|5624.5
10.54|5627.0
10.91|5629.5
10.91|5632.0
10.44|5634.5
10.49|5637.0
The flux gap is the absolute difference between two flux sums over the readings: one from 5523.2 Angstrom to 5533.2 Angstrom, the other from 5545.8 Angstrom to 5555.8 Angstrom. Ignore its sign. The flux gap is 1.2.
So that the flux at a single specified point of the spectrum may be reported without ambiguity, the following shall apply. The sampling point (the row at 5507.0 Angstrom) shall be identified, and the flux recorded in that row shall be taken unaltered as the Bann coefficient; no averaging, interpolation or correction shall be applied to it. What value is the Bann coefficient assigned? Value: 9.062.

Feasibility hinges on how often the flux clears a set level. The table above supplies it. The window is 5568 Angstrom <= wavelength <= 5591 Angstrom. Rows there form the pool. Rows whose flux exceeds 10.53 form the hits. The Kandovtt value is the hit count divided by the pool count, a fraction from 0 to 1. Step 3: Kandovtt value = 0.11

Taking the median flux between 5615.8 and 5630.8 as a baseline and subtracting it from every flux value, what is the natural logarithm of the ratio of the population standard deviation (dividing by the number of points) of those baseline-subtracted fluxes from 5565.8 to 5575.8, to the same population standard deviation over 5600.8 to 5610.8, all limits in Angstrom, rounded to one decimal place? -1.2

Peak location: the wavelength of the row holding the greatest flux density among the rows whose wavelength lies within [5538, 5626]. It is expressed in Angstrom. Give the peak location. 5557.0 Angstrom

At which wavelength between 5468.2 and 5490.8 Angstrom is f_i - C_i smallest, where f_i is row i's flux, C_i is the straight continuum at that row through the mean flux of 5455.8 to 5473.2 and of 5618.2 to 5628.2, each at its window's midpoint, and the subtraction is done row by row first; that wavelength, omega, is 5472.0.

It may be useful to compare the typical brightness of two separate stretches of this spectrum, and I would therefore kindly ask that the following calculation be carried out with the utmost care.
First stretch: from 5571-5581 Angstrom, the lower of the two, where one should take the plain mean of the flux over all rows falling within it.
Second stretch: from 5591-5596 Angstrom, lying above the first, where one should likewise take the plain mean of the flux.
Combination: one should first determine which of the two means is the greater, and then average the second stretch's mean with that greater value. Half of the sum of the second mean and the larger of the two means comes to 10.4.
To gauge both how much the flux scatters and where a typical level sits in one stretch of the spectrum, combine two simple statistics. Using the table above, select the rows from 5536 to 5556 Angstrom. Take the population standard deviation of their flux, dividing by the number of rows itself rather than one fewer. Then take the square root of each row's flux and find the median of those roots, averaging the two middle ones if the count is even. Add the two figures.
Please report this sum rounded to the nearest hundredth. 3.66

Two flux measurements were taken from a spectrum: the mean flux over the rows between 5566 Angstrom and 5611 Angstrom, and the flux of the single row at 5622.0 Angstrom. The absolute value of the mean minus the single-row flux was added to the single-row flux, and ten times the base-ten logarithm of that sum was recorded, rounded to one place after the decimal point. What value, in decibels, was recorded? 10.2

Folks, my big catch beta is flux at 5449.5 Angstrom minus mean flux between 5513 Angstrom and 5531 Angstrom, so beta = -1.11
